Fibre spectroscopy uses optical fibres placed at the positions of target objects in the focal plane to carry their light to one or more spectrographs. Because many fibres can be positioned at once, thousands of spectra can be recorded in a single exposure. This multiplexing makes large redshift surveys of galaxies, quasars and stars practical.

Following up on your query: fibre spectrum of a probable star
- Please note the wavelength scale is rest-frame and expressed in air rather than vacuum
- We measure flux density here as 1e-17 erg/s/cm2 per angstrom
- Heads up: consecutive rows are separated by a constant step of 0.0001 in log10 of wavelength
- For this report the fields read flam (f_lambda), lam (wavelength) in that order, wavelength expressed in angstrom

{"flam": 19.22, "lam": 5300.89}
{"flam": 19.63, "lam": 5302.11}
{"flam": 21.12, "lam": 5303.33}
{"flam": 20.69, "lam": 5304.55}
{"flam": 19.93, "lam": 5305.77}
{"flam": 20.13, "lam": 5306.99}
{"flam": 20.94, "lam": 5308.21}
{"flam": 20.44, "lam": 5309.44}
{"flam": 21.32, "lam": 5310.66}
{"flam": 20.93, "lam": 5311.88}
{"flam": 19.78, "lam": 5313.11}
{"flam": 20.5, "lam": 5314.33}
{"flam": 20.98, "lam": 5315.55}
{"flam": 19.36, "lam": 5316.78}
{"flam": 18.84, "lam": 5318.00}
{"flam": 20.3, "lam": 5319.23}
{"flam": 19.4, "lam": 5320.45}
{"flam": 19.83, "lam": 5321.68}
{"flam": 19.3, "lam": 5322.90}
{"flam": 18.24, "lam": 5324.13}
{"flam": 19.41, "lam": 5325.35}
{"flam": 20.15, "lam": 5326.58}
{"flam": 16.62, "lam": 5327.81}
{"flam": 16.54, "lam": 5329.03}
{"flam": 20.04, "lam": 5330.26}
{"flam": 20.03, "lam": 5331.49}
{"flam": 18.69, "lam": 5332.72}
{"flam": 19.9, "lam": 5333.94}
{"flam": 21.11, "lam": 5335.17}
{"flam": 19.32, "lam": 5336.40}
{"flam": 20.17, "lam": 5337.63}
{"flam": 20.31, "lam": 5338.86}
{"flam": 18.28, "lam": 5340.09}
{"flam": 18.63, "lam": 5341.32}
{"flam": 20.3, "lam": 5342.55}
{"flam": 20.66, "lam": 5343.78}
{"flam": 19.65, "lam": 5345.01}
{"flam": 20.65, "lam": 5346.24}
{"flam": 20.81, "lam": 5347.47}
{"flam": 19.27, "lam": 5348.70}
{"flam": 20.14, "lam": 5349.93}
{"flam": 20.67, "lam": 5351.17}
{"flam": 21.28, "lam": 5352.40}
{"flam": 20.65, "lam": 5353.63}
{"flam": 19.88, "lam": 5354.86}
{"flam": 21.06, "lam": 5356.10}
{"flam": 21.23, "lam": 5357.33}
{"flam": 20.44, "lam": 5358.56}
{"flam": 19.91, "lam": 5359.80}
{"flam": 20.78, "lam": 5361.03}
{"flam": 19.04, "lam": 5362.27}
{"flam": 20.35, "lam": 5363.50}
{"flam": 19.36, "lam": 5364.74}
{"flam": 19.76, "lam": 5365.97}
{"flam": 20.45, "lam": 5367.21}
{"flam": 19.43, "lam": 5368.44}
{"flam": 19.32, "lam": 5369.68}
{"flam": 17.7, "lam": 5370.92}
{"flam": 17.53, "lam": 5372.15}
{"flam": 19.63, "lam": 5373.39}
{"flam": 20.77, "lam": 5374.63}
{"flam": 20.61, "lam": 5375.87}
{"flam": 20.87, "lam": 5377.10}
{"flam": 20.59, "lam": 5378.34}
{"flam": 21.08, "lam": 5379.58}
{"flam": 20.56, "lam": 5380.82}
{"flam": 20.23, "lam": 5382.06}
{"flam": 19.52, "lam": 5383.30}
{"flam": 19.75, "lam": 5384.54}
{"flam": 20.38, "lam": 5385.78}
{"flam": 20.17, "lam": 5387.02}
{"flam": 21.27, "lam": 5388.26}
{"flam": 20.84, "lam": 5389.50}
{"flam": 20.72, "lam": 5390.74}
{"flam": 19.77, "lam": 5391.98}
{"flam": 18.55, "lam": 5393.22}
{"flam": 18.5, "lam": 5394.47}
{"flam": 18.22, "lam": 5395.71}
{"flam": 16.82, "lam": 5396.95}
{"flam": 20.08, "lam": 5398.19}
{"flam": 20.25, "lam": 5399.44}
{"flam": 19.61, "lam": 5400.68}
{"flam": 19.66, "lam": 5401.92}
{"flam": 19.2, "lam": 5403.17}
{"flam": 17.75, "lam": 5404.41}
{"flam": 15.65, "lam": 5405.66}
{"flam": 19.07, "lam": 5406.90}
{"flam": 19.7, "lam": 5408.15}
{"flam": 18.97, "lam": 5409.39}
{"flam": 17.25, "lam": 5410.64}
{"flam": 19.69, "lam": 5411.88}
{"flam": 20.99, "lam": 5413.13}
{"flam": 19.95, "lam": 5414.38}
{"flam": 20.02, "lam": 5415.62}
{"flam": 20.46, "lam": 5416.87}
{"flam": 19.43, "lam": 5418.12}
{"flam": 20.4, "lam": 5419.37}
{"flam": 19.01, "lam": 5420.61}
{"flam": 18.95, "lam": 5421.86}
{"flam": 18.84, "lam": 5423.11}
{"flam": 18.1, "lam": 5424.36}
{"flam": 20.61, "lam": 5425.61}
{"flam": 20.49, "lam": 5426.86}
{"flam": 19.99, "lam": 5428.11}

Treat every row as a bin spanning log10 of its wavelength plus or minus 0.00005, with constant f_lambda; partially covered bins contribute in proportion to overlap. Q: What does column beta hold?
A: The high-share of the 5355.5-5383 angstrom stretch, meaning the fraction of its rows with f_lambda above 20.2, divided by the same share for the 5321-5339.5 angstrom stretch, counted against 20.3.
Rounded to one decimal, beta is 4.4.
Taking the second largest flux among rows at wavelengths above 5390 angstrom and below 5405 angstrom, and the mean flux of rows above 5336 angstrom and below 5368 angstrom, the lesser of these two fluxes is 20.12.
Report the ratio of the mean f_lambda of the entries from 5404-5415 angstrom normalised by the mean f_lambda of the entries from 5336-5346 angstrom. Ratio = 0.95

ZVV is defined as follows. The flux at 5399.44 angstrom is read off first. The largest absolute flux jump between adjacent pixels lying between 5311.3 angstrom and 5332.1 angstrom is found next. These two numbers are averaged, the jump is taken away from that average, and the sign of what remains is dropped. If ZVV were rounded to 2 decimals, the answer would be 8.36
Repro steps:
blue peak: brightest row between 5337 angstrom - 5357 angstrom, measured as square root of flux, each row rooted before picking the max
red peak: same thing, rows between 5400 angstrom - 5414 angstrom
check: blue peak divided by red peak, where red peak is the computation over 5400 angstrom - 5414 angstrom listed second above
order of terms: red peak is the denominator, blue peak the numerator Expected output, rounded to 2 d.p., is 1.01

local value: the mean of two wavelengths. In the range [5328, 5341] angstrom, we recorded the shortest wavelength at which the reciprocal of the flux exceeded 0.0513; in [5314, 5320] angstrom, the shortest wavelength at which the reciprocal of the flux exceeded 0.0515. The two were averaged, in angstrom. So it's 5322.9 angstrom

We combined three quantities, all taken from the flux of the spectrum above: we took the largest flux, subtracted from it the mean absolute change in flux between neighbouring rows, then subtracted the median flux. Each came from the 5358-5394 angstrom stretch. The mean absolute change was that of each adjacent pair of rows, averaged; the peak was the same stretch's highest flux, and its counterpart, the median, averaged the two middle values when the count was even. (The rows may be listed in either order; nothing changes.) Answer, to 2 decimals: 0.31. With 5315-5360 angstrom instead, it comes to 0.24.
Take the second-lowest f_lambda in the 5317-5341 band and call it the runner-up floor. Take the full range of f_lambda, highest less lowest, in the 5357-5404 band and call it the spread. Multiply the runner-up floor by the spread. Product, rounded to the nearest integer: 74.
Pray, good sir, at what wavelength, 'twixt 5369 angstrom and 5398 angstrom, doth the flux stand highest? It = 5388.26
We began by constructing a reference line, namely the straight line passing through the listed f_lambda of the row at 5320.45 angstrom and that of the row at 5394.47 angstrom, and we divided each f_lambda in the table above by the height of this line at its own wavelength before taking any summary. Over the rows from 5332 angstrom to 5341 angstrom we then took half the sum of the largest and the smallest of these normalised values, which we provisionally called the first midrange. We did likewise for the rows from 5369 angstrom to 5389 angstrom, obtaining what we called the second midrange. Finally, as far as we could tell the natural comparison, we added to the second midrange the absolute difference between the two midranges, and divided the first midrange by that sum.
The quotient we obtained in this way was 0.975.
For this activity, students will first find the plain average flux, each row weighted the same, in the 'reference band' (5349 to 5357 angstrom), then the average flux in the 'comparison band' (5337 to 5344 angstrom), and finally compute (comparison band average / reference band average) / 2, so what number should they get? 0.48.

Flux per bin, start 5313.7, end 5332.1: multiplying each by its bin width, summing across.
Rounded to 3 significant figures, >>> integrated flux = 355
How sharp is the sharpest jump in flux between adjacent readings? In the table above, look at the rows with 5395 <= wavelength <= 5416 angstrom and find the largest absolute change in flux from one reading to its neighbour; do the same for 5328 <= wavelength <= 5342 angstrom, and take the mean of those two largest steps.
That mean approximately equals 3.46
